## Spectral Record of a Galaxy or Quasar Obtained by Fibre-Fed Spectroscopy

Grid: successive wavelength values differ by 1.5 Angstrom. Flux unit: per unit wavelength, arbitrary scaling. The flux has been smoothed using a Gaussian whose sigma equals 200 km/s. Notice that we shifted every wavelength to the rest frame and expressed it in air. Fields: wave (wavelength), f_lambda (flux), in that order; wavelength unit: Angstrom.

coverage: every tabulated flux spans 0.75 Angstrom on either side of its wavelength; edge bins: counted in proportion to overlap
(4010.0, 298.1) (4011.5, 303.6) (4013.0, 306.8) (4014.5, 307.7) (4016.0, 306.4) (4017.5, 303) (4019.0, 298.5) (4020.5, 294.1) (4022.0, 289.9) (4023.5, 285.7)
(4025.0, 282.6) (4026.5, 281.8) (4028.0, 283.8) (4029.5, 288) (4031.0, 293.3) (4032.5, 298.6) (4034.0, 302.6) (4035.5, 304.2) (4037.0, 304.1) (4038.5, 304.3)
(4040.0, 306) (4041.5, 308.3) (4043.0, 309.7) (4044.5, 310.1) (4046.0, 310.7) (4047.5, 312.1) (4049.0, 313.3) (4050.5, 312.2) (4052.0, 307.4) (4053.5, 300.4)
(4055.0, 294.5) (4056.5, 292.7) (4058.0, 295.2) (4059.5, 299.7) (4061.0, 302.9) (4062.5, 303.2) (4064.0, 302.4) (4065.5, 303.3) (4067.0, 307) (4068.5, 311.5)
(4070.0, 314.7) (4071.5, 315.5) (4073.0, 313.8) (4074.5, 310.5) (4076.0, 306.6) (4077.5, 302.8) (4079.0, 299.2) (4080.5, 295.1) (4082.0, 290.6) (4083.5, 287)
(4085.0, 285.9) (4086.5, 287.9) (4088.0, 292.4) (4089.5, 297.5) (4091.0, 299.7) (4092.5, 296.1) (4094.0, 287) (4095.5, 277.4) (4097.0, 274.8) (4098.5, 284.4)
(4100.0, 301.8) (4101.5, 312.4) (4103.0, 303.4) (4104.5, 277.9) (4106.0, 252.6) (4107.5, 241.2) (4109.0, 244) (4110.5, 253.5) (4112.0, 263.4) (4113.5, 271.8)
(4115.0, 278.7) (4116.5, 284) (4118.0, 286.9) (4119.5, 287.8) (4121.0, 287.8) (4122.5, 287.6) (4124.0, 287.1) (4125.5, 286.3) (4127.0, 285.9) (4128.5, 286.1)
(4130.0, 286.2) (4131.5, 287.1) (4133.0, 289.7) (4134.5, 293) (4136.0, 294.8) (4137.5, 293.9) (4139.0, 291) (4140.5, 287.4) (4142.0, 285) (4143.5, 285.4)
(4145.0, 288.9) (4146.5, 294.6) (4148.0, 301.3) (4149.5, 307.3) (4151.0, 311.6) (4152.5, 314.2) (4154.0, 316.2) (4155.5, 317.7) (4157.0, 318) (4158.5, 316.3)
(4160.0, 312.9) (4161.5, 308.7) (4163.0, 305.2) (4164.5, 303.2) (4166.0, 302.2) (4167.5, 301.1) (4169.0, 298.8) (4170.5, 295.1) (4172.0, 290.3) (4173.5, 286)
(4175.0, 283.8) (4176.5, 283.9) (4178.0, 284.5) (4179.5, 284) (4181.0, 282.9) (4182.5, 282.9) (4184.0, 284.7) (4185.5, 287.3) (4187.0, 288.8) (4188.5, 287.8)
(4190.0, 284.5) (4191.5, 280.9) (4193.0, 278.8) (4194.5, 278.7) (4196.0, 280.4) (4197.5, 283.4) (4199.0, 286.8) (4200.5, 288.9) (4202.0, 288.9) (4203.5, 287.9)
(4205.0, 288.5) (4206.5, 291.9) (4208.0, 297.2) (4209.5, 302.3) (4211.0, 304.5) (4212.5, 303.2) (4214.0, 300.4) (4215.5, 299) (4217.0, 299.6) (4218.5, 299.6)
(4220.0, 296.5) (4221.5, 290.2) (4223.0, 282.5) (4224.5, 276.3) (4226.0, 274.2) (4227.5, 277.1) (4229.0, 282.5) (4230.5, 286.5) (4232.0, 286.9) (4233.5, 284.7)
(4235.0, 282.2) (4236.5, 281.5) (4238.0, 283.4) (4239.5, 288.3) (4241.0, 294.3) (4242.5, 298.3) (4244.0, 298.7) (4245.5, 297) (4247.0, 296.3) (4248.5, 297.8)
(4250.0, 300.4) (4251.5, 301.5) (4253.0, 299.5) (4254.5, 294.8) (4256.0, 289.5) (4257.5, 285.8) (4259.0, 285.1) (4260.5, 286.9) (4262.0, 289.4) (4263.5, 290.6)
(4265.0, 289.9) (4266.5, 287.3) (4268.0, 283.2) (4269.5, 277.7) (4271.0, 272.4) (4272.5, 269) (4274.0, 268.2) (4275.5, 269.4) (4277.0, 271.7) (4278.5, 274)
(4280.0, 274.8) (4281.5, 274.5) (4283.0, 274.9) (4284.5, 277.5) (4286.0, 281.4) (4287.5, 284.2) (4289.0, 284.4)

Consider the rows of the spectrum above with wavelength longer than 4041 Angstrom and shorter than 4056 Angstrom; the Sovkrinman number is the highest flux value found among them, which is 313.3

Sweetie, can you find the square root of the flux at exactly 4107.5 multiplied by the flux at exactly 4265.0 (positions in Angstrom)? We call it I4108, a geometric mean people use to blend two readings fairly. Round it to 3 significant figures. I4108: 264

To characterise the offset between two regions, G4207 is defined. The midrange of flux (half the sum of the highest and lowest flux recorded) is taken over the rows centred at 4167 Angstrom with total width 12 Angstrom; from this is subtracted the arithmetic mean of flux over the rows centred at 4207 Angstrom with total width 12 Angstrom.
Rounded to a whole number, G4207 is 4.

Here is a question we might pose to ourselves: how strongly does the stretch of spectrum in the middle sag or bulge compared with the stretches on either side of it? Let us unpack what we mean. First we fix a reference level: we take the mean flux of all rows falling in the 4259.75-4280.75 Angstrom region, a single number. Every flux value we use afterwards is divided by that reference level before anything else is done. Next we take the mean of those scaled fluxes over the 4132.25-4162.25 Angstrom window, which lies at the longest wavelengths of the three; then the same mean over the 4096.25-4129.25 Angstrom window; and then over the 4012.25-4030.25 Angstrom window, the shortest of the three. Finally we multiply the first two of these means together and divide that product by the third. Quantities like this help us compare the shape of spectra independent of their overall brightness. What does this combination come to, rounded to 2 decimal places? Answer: 1.03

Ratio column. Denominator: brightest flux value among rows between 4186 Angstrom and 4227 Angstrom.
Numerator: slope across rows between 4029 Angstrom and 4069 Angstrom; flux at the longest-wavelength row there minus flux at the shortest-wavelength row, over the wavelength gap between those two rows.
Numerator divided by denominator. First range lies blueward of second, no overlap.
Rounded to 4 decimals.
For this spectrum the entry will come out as 0.0020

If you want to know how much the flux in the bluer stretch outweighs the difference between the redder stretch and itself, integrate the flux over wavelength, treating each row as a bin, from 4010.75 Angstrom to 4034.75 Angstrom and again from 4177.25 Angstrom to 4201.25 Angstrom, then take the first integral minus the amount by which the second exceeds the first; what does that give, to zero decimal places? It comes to 7361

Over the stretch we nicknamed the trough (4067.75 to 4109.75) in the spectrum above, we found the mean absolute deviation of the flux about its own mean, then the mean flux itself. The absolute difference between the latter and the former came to 277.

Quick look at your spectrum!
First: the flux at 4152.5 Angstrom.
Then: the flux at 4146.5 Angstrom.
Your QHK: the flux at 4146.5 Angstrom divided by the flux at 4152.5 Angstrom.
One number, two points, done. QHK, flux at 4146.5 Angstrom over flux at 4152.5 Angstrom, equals 0.94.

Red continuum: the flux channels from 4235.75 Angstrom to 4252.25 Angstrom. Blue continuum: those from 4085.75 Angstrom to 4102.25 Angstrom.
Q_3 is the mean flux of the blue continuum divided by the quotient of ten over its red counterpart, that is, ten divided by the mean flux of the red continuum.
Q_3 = 8592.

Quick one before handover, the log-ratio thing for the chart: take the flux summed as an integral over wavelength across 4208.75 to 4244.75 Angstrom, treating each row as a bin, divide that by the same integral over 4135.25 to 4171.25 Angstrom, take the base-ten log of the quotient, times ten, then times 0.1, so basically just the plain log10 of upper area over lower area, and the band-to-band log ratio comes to -0.02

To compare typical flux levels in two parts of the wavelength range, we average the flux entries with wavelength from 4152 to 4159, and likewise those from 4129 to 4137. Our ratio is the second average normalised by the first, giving 0.92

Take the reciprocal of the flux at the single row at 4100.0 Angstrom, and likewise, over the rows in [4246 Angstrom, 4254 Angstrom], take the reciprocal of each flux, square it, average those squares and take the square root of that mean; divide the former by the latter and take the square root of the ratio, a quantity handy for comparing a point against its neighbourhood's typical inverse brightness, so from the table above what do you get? 0.995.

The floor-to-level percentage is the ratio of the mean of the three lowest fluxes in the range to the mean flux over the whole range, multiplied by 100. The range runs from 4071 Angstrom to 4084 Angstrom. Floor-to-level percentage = 96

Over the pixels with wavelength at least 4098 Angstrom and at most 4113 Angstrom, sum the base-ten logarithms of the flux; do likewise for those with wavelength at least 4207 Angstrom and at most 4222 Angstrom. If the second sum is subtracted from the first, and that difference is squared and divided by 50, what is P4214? 0.0033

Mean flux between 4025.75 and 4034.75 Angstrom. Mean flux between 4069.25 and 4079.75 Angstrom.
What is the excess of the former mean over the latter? -18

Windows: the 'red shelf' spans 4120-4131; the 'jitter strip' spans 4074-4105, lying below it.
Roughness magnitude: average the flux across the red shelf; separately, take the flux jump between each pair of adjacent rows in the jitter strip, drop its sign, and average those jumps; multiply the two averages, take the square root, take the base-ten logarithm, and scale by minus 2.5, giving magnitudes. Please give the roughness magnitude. -4.11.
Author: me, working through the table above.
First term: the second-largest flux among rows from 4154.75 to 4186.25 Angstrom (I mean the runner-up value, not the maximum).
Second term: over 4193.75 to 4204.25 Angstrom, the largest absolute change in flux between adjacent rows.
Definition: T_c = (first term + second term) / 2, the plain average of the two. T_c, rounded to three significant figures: 161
